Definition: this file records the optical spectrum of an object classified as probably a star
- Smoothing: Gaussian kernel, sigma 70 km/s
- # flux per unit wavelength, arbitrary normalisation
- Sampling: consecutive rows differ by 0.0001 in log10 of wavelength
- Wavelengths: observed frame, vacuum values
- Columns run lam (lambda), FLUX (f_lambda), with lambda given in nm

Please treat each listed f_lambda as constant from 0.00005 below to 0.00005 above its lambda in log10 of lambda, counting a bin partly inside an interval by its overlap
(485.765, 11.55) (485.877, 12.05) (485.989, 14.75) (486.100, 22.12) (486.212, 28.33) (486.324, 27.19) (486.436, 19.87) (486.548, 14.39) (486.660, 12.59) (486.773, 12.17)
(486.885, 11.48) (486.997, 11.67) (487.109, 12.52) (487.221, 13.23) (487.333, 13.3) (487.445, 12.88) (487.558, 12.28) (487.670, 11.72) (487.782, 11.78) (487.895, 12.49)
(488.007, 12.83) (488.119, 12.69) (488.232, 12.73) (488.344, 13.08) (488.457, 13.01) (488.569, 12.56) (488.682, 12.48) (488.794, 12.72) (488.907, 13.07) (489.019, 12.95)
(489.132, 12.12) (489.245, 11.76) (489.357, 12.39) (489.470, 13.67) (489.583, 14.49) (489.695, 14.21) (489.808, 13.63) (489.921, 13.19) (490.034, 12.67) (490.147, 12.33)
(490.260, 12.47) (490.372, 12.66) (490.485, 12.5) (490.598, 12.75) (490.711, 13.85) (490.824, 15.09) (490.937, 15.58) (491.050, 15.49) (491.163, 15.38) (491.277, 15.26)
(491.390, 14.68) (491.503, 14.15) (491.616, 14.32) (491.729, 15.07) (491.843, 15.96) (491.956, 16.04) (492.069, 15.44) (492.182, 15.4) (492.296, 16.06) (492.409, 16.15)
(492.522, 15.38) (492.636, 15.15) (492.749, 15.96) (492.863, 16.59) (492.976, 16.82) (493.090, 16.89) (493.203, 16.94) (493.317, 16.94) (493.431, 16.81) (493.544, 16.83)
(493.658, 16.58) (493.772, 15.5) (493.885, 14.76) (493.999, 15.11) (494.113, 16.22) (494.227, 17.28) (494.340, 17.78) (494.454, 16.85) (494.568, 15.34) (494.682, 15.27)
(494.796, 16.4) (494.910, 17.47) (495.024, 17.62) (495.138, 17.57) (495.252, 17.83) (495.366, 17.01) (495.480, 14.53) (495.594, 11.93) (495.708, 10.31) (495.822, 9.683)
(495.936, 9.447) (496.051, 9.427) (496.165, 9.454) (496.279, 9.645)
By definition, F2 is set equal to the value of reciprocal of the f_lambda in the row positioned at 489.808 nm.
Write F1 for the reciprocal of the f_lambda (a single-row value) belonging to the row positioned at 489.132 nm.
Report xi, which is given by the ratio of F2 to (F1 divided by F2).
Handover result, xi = 0.065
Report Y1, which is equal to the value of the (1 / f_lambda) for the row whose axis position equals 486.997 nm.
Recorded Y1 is 0.086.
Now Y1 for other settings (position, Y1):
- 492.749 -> 0.063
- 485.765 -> 0.087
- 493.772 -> 0.065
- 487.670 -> 0.085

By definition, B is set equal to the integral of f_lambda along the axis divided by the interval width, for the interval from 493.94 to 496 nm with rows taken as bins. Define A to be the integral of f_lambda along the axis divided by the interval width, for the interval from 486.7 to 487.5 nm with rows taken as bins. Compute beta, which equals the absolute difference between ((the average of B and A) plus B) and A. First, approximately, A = 12.5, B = 15.2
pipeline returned 17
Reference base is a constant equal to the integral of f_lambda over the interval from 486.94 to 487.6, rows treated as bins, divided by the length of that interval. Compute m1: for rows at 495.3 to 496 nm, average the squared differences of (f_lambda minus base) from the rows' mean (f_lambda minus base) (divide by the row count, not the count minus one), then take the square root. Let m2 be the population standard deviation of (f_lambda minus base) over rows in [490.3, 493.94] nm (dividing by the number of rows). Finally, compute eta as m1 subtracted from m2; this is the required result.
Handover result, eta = -1.6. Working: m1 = 2.8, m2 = 1.21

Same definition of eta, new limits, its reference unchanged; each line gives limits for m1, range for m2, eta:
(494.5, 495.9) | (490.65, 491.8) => -2.2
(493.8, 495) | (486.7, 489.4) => -0.5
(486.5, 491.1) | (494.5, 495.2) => 0.0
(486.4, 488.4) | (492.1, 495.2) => -0.9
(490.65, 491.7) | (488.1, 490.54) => 0.0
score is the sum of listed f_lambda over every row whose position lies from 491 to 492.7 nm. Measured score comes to 230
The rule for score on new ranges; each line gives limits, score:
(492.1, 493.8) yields 244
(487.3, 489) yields 190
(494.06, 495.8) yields 239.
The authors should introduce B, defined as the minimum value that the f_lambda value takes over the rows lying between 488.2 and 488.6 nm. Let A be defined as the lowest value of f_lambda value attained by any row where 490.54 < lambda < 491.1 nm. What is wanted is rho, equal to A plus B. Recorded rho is 25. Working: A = 12.75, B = 12.56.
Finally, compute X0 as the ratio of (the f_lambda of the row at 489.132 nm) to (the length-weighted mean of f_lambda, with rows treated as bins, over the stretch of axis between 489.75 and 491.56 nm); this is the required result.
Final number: 0.87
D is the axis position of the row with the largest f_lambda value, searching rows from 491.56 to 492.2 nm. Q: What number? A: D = 491.956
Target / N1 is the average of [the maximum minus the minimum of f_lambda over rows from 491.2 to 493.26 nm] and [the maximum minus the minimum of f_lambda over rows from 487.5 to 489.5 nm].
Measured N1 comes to 2.4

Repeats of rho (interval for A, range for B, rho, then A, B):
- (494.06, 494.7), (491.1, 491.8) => 29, 15.27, 14.15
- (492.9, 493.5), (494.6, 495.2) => 32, 16.81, 15.27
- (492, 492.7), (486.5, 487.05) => 27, 15.15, 11.48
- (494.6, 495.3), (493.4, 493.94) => 30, 15.27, 14.76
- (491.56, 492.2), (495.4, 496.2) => 24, 14.32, 9.427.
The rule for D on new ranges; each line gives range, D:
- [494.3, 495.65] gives 495.252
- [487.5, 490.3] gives 489.583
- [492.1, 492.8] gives 492.409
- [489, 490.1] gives 489.583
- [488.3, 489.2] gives 488.344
